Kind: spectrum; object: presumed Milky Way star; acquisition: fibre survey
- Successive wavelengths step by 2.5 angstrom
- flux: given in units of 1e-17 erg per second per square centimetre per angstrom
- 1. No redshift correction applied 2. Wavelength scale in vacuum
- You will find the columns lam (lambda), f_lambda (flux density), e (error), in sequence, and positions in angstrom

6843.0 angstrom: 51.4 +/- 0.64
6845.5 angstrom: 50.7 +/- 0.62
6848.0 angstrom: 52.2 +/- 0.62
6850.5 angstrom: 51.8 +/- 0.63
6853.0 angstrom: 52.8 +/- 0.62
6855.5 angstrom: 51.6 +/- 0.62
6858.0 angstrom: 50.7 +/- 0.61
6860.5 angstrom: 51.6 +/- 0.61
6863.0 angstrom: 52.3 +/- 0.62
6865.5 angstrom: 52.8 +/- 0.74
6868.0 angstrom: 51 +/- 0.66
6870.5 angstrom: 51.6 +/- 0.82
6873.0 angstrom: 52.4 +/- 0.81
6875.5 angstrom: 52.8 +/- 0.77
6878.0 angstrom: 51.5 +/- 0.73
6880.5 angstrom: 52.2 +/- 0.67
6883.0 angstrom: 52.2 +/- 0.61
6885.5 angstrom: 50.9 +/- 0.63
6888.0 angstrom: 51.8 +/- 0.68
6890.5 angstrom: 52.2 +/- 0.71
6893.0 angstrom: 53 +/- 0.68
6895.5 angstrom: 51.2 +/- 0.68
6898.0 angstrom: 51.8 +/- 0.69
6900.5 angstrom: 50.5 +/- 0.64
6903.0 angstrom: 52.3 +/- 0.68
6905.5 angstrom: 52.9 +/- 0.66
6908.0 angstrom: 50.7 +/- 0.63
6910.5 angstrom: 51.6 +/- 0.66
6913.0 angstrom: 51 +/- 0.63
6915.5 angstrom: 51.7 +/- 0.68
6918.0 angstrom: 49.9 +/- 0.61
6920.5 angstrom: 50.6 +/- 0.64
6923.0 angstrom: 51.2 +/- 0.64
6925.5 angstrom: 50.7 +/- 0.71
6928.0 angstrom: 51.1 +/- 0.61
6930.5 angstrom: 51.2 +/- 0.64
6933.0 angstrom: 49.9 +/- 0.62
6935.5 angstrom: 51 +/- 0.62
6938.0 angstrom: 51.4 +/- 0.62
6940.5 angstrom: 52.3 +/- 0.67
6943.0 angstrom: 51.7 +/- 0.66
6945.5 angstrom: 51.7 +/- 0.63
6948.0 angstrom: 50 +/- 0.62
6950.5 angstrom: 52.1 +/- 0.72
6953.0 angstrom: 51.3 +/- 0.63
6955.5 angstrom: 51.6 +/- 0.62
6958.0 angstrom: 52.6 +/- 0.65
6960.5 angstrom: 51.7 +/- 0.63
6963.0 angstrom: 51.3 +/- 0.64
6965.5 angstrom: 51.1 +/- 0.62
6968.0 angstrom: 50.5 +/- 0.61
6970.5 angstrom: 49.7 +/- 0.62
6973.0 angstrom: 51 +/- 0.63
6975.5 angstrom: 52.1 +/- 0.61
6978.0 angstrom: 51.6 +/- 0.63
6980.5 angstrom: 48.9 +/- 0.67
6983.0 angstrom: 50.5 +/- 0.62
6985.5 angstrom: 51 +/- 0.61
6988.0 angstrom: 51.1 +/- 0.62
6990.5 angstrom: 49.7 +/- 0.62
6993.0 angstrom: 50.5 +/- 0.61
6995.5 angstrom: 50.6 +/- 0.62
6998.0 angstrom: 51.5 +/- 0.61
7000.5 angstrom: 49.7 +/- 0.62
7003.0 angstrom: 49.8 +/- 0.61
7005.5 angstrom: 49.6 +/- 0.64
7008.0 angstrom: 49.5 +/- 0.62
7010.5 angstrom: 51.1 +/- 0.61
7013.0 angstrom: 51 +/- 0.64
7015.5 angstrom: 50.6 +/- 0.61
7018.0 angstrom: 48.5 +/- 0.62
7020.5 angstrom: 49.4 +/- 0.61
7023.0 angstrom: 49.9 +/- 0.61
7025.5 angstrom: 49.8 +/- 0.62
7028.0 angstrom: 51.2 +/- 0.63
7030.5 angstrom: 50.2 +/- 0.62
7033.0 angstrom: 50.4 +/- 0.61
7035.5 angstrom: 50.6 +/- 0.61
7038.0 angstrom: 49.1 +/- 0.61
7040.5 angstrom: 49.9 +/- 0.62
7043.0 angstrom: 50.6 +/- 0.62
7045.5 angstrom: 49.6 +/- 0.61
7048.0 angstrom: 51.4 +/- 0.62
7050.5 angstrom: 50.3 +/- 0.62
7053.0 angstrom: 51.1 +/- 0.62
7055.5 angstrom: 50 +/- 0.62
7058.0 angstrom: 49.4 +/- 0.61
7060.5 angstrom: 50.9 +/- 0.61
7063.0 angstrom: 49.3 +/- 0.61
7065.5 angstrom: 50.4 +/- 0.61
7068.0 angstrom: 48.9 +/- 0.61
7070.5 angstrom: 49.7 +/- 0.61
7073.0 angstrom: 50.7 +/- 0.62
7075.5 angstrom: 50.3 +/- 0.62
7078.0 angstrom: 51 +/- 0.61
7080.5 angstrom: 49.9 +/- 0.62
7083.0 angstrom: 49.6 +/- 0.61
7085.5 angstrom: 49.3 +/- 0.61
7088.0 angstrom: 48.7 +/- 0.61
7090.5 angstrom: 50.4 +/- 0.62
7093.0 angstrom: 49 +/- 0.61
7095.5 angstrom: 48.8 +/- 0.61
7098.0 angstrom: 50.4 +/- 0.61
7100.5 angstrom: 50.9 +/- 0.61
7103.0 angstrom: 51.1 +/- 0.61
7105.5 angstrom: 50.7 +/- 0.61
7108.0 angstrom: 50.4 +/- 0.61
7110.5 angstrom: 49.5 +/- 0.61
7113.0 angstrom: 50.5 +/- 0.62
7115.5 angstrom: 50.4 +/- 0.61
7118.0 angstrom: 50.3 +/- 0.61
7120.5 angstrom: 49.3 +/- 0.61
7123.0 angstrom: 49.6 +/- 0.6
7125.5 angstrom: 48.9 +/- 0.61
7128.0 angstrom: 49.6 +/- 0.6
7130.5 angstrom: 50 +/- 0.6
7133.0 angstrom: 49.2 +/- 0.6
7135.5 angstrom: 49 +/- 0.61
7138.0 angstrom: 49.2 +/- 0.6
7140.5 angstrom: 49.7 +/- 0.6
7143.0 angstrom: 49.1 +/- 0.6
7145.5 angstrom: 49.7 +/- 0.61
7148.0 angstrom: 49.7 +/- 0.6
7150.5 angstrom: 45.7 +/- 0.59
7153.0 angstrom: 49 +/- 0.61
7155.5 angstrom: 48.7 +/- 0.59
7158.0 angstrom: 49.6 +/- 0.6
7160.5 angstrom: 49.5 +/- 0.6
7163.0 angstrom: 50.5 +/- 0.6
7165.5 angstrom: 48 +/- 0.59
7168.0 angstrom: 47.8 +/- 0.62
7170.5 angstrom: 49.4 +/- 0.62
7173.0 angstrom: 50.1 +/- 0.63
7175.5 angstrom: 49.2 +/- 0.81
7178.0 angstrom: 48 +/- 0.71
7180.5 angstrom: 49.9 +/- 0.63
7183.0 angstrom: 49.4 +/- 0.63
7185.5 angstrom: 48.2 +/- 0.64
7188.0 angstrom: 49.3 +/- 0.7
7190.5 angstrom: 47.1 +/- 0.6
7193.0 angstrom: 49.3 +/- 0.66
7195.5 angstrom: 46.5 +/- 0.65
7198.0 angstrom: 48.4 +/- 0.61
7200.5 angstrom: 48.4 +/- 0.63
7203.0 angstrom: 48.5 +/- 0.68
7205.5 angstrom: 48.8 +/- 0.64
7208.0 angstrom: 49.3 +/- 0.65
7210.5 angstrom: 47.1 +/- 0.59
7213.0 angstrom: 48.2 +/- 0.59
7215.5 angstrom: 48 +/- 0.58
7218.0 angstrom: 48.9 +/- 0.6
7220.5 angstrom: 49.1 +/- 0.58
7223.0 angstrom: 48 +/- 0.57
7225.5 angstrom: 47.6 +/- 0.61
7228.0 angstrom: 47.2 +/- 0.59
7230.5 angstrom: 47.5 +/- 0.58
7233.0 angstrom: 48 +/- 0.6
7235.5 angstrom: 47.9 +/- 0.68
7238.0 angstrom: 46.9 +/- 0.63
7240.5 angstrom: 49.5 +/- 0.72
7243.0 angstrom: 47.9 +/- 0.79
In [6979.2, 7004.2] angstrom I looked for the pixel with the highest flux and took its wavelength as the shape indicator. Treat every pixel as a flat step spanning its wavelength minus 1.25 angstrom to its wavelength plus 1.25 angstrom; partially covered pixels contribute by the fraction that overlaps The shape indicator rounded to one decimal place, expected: 6998.0 angstrom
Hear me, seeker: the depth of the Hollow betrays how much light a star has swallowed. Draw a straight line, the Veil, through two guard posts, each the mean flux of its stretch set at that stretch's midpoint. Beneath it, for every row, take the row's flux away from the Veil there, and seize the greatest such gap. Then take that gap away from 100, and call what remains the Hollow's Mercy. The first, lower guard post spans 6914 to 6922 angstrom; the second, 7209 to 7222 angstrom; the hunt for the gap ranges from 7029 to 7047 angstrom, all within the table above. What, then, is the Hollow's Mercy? 99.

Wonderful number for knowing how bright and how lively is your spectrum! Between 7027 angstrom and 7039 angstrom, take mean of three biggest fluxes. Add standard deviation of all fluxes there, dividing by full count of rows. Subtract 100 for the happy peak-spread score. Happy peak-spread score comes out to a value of -48.6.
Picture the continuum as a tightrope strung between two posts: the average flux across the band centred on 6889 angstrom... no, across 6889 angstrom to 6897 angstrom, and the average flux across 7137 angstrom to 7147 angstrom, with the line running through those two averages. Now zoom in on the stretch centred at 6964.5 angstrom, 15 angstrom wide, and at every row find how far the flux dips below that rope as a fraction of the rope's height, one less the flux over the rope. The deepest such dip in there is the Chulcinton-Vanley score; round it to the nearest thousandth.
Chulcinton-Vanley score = 0.031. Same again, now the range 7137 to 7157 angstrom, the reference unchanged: 0.074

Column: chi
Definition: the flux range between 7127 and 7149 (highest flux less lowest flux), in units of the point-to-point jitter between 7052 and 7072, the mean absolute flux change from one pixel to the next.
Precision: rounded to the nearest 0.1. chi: 0.9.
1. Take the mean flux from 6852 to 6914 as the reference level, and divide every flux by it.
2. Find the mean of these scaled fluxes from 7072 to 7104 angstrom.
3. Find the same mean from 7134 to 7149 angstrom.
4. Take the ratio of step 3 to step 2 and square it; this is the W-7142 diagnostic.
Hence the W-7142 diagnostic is 0.976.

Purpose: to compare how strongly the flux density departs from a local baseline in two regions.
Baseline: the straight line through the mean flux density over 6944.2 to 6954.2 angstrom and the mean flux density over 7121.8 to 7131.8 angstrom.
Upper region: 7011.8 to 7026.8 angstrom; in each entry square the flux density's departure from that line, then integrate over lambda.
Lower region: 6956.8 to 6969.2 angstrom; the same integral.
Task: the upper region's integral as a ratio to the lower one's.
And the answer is 2.6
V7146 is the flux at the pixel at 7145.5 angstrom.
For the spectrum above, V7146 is 49.7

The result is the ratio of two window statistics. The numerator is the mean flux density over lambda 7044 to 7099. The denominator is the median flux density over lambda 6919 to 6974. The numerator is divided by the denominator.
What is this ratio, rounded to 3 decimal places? 0.976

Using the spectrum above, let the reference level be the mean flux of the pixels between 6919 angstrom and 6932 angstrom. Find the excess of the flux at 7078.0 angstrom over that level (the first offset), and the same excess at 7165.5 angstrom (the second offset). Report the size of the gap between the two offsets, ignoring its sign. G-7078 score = 3.0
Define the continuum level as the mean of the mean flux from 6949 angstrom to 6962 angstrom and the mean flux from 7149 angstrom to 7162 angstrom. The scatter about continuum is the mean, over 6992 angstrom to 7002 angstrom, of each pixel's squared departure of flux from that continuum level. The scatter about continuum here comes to 0.56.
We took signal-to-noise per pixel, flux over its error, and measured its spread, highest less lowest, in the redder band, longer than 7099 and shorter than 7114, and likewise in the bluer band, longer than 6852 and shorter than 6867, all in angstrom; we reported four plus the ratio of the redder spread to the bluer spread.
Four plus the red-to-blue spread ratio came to 4.2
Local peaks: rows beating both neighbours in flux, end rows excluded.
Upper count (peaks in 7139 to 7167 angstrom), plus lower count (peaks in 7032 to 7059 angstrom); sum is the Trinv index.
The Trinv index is 7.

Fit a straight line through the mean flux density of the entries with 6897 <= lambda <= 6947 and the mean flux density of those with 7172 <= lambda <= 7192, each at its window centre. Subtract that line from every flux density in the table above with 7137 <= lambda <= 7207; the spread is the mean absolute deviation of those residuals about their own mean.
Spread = 0.76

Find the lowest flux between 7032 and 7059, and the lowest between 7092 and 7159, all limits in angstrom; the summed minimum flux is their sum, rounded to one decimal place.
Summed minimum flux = 94.8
